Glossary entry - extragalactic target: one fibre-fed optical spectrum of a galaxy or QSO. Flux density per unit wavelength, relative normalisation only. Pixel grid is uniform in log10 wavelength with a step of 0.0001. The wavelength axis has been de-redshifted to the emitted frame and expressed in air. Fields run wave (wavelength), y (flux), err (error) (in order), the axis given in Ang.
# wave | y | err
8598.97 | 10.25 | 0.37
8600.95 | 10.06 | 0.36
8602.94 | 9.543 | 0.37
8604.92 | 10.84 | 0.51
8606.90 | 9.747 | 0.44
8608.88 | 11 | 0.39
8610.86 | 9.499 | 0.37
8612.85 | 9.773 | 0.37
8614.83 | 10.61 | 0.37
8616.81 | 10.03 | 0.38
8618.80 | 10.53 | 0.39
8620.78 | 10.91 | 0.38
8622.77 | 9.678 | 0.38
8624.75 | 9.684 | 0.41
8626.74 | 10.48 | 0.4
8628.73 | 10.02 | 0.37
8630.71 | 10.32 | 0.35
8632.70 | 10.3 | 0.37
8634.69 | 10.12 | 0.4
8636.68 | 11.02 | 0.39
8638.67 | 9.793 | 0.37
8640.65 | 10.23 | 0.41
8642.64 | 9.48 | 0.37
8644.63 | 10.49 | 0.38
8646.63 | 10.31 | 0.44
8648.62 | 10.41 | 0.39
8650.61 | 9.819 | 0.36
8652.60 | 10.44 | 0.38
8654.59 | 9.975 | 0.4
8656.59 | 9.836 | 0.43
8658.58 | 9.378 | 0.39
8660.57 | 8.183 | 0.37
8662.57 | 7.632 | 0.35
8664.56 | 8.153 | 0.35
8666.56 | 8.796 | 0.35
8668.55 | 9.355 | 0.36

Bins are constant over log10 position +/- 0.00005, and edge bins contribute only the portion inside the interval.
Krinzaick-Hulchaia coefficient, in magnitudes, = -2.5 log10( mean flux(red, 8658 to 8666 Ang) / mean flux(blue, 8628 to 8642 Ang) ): 0.23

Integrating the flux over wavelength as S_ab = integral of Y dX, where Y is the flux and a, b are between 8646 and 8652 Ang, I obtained 61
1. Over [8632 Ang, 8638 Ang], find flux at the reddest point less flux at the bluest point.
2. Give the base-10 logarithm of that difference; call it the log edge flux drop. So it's -0.14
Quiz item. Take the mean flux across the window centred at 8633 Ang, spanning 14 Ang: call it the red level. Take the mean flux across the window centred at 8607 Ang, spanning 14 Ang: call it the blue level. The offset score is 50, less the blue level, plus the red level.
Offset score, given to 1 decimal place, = 50.2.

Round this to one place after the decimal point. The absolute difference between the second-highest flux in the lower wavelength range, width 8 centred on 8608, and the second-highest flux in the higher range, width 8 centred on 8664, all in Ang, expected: 2.7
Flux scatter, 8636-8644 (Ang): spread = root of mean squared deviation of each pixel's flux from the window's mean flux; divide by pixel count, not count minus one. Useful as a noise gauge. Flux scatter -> 0.6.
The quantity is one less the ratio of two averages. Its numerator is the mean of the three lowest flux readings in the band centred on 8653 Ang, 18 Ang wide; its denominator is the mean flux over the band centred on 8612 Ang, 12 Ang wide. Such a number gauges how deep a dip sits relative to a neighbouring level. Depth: 0.10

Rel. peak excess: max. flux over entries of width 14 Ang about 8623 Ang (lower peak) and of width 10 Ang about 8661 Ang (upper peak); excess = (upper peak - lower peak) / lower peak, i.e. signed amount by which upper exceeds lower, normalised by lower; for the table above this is -0.10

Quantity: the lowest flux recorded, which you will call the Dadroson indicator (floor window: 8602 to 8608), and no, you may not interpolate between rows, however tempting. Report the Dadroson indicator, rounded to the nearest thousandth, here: 9.543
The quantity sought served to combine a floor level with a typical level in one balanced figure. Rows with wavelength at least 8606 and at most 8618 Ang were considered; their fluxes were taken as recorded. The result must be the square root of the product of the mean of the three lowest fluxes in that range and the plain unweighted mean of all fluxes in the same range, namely 9.89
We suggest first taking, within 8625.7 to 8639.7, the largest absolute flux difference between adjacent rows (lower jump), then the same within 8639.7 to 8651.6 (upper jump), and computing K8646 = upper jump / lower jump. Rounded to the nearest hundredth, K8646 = 0.82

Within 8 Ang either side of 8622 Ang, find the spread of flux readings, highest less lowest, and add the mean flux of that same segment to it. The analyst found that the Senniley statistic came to 11.5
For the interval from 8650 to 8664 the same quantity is 12.1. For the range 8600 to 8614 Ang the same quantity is 11.6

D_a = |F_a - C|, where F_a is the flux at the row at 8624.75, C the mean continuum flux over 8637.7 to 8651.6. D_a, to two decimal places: 0.39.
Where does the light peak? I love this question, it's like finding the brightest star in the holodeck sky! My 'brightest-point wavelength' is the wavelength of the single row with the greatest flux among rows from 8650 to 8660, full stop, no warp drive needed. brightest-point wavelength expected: 8652.60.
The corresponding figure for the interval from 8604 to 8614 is 8608.88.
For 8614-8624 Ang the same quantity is 8620.78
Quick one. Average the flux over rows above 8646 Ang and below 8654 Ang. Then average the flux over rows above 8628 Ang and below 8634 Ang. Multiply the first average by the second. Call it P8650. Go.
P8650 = 104.6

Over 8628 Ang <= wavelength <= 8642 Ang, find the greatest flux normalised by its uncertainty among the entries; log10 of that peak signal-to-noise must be 1.47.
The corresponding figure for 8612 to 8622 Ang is 1.46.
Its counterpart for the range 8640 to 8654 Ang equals 1.44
